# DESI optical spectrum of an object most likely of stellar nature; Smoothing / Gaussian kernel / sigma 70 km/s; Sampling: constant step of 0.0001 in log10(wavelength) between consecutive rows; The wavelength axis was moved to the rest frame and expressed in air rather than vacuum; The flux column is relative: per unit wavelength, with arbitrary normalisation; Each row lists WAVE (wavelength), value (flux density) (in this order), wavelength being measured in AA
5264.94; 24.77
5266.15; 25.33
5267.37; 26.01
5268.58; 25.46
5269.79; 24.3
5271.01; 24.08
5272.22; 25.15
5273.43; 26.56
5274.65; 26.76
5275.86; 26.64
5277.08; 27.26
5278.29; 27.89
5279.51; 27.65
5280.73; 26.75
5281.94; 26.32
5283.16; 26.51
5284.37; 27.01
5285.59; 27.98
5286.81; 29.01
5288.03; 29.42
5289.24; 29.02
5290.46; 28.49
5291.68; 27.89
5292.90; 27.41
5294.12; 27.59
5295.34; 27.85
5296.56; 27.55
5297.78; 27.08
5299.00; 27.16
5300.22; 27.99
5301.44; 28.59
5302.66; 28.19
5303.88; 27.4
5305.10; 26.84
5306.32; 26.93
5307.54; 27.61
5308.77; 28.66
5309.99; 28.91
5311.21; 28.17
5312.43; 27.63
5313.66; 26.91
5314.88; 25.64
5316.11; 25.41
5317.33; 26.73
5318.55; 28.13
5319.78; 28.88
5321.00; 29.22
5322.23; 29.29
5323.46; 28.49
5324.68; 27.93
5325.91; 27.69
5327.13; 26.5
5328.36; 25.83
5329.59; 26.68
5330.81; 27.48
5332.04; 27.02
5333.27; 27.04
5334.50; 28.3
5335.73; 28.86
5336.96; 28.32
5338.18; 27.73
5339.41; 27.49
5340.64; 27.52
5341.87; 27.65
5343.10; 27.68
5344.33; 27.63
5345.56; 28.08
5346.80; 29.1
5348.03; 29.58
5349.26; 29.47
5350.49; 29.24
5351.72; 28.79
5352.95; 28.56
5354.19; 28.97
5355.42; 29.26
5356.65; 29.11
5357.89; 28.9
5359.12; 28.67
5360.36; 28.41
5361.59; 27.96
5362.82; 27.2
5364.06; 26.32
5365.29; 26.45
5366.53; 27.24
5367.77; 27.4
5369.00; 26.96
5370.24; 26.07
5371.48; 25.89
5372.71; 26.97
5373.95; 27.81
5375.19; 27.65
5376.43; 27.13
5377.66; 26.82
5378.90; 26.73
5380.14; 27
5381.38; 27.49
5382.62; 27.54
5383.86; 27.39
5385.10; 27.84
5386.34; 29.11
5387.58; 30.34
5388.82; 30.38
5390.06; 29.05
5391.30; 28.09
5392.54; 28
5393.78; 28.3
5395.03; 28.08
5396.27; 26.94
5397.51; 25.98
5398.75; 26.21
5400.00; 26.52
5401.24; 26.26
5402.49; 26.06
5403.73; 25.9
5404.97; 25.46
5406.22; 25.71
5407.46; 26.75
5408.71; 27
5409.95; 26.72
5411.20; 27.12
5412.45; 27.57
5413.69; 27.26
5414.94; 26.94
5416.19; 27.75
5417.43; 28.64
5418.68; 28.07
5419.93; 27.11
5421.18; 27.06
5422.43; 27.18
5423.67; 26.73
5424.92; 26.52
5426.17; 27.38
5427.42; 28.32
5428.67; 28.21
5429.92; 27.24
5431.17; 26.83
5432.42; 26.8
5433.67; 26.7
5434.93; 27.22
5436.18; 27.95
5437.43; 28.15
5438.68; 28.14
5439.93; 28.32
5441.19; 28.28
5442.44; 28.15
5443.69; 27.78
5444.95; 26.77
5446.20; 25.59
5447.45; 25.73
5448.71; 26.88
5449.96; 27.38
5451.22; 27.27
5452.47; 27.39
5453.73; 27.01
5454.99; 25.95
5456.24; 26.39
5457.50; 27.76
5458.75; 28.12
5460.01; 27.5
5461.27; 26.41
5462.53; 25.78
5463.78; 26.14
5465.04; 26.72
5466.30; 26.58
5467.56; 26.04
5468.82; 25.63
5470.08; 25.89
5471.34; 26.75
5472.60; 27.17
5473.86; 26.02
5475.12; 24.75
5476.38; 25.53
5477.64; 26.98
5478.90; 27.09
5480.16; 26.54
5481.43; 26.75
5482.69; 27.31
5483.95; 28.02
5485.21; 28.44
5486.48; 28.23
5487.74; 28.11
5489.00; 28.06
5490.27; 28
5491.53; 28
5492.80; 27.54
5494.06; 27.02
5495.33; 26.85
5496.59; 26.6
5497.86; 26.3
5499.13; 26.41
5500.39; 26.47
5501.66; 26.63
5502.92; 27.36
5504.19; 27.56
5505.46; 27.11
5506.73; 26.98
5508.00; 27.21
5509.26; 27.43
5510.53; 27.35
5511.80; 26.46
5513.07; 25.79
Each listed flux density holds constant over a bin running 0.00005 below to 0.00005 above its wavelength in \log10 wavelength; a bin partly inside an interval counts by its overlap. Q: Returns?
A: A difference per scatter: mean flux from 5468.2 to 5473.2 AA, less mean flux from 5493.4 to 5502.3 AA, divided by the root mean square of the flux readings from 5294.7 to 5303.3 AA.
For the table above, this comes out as -0.01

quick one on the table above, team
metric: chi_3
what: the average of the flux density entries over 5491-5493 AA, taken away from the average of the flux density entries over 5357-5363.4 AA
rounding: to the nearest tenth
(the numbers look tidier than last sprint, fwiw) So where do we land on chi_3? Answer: 0.5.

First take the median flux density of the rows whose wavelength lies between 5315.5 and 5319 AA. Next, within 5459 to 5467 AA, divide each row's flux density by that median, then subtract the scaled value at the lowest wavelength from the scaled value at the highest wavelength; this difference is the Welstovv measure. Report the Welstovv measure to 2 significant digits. -0.034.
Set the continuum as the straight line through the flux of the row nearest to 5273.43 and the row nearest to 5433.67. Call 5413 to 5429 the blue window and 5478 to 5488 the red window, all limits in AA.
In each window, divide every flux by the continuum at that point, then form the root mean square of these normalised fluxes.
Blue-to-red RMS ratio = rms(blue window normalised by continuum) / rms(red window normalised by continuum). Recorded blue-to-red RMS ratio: 1.00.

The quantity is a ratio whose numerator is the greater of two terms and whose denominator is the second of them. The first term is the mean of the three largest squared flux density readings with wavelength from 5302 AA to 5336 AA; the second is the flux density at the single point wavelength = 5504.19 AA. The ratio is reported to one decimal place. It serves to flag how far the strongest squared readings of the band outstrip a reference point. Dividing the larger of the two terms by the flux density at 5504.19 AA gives 30.8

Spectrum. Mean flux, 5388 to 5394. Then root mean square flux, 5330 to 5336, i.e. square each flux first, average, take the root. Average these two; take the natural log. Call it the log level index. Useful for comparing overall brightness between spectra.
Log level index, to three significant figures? 3.34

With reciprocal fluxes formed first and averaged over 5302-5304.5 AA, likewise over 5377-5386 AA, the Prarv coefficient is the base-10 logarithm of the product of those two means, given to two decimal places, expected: -2.88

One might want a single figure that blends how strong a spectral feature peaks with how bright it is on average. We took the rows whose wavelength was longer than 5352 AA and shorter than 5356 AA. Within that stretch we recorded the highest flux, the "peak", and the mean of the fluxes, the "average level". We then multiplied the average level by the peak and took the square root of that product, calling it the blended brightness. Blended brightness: 29.1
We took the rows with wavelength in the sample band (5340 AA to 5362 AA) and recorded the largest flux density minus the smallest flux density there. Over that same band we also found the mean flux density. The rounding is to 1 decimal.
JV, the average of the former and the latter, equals 15.3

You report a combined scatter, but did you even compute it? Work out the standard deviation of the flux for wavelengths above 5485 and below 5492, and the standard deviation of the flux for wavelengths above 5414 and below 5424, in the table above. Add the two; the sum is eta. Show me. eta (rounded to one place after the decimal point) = 0.8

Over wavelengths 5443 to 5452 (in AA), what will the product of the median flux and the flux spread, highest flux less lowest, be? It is 59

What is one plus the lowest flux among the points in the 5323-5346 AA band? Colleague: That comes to 26.8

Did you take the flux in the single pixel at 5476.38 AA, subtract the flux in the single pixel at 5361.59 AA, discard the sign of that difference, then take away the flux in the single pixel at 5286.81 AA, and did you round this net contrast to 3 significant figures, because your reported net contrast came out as -26.6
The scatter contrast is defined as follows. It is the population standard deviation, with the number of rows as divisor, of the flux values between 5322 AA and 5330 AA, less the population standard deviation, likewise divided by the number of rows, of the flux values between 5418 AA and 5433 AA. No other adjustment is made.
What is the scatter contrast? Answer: 0.55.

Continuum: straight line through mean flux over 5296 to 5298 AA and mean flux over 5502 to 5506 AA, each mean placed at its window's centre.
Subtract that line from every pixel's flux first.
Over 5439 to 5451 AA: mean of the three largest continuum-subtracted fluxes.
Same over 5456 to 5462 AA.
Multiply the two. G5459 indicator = 0.4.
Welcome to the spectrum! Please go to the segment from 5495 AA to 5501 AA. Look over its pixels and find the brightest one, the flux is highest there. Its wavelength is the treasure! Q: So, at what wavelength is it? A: 5495.33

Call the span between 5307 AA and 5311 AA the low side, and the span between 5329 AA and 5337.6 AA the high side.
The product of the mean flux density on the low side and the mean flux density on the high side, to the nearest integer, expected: 786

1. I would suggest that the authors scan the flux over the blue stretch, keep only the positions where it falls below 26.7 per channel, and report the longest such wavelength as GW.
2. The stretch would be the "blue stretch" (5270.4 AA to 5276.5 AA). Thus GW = 5275.86 AA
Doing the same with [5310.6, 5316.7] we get 5316.11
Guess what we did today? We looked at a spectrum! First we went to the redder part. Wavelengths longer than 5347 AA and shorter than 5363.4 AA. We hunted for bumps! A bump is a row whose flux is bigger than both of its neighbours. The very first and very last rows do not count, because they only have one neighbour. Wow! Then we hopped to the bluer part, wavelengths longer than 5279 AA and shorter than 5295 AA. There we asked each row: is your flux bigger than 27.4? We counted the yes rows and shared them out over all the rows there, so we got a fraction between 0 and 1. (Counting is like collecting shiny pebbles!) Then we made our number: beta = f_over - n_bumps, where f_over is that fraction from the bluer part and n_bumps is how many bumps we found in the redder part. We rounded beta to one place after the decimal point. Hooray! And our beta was -0.3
